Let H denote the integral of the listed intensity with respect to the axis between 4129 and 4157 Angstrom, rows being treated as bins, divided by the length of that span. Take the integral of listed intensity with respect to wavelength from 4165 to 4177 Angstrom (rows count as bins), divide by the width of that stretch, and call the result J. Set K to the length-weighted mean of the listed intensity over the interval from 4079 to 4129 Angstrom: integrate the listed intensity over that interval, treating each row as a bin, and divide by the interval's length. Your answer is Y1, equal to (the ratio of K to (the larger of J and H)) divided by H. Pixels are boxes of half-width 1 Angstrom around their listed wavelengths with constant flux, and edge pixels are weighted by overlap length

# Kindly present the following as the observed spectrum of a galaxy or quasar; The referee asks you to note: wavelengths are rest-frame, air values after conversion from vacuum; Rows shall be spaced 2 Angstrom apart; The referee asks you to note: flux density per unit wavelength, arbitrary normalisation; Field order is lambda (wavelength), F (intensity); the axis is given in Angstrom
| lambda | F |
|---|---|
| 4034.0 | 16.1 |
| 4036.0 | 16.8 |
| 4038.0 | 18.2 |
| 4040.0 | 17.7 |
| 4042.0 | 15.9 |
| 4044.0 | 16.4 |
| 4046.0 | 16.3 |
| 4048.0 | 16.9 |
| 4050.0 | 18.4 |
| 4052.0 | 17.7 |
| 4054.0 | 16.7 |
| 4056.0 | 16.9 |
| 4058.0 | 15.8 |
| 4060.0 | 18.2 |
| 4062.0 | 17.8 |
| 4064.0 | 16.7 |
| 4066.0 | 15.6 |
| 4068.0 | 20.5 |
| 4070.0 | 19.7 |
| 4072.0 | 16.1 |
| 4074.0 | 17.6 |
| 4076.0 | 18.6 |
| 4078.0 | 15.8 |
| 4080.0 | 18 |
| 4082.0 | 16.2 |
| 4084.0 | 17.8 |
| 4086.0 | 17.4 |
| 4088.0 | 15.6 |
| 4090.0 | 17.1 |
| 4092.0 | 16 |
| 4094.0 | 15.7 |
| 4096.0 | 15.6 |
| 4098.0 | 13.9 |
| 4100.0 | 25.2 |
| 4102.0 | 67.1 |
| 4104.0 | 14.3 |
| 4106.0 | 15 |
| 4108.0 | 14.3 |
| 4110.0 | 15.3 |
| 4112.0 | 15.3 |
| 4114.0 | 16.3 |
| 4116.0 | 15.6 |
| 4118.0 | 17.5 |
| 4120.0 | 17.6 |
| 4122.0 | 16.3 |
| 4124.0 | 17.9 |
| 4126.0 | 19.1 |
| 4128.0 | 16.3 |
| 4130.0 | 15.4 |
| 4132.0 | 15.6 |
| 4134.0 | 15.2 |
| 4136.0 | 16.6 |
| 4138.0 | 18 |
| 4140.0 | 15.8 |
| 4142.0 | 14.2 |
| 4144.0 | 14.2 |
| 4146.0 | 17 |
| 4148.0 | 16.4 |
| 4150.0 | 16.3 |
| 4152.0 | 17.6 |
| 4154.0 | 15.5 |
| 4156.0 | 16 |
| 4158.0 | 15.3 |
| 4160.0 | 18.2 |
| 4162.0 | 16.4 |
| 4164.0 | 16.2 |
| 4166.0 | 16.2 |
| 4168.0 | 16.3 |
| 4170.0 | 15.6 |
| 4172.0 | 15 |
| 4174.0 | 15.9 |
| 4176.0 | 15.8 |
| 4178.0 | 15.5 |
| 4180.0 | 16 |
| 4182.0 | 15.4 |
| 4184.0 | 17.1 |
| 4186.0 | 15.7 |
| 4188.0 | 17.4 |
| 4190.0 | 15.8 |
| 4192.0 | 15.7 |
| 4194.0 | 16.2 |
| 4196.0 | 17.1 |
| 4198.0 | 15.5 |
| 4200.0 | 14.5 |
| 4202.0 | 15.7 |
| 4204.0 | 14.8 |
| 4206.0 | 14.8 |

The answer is 0.073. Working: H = 15.99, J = 16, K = 18.7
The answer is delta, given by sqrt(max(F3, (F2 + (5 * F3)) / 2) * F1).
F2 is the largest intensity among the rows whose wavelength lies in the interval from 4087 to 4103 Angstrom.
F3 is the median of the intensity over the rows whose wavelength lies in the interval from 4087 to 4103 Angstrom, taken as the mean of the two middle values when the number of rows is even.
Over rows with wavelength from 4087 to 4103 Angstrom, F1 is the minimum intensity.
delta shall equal 31.9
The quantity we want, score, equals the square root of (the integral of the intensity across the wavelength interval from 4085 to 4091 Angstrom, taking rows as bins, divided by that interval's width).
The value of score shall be 4.09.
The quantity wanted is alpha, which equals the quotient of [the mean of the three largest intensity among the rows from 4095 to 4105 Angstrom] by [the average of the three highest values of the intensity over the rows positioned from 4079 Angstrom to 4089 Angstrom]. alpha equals 2.03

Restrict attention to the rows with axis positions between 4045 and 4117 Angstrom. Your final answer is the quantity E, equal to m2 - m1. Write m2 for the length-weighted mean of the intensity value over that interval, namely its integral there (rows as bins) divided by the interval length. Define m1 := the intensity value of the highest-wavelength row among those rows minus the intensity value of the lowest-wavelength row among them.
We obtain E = 19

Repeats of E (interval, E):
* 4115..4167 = 16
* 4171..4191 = 15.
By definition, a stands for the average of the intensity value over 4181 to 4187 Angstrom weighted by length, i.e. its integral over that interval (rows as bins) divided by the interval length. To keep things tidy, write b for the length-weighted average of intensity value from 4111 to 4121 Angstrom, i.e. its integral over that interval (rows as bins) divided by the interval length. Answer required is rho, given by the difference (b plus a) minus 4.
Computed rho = 28.5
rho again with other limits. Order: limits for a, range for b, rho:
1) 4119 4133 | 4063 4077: 30.7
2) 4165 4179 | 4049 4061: 29.0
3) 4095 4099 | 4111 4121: 27.2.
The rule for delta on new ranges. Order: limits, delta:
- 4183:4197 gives 27.8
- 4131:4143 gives 26.2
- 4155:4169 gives 27.5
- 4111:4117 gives 26.9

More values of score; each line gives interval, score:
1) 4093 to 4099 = 3.88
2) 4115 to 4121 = 4.11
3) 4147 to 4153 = 4.09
